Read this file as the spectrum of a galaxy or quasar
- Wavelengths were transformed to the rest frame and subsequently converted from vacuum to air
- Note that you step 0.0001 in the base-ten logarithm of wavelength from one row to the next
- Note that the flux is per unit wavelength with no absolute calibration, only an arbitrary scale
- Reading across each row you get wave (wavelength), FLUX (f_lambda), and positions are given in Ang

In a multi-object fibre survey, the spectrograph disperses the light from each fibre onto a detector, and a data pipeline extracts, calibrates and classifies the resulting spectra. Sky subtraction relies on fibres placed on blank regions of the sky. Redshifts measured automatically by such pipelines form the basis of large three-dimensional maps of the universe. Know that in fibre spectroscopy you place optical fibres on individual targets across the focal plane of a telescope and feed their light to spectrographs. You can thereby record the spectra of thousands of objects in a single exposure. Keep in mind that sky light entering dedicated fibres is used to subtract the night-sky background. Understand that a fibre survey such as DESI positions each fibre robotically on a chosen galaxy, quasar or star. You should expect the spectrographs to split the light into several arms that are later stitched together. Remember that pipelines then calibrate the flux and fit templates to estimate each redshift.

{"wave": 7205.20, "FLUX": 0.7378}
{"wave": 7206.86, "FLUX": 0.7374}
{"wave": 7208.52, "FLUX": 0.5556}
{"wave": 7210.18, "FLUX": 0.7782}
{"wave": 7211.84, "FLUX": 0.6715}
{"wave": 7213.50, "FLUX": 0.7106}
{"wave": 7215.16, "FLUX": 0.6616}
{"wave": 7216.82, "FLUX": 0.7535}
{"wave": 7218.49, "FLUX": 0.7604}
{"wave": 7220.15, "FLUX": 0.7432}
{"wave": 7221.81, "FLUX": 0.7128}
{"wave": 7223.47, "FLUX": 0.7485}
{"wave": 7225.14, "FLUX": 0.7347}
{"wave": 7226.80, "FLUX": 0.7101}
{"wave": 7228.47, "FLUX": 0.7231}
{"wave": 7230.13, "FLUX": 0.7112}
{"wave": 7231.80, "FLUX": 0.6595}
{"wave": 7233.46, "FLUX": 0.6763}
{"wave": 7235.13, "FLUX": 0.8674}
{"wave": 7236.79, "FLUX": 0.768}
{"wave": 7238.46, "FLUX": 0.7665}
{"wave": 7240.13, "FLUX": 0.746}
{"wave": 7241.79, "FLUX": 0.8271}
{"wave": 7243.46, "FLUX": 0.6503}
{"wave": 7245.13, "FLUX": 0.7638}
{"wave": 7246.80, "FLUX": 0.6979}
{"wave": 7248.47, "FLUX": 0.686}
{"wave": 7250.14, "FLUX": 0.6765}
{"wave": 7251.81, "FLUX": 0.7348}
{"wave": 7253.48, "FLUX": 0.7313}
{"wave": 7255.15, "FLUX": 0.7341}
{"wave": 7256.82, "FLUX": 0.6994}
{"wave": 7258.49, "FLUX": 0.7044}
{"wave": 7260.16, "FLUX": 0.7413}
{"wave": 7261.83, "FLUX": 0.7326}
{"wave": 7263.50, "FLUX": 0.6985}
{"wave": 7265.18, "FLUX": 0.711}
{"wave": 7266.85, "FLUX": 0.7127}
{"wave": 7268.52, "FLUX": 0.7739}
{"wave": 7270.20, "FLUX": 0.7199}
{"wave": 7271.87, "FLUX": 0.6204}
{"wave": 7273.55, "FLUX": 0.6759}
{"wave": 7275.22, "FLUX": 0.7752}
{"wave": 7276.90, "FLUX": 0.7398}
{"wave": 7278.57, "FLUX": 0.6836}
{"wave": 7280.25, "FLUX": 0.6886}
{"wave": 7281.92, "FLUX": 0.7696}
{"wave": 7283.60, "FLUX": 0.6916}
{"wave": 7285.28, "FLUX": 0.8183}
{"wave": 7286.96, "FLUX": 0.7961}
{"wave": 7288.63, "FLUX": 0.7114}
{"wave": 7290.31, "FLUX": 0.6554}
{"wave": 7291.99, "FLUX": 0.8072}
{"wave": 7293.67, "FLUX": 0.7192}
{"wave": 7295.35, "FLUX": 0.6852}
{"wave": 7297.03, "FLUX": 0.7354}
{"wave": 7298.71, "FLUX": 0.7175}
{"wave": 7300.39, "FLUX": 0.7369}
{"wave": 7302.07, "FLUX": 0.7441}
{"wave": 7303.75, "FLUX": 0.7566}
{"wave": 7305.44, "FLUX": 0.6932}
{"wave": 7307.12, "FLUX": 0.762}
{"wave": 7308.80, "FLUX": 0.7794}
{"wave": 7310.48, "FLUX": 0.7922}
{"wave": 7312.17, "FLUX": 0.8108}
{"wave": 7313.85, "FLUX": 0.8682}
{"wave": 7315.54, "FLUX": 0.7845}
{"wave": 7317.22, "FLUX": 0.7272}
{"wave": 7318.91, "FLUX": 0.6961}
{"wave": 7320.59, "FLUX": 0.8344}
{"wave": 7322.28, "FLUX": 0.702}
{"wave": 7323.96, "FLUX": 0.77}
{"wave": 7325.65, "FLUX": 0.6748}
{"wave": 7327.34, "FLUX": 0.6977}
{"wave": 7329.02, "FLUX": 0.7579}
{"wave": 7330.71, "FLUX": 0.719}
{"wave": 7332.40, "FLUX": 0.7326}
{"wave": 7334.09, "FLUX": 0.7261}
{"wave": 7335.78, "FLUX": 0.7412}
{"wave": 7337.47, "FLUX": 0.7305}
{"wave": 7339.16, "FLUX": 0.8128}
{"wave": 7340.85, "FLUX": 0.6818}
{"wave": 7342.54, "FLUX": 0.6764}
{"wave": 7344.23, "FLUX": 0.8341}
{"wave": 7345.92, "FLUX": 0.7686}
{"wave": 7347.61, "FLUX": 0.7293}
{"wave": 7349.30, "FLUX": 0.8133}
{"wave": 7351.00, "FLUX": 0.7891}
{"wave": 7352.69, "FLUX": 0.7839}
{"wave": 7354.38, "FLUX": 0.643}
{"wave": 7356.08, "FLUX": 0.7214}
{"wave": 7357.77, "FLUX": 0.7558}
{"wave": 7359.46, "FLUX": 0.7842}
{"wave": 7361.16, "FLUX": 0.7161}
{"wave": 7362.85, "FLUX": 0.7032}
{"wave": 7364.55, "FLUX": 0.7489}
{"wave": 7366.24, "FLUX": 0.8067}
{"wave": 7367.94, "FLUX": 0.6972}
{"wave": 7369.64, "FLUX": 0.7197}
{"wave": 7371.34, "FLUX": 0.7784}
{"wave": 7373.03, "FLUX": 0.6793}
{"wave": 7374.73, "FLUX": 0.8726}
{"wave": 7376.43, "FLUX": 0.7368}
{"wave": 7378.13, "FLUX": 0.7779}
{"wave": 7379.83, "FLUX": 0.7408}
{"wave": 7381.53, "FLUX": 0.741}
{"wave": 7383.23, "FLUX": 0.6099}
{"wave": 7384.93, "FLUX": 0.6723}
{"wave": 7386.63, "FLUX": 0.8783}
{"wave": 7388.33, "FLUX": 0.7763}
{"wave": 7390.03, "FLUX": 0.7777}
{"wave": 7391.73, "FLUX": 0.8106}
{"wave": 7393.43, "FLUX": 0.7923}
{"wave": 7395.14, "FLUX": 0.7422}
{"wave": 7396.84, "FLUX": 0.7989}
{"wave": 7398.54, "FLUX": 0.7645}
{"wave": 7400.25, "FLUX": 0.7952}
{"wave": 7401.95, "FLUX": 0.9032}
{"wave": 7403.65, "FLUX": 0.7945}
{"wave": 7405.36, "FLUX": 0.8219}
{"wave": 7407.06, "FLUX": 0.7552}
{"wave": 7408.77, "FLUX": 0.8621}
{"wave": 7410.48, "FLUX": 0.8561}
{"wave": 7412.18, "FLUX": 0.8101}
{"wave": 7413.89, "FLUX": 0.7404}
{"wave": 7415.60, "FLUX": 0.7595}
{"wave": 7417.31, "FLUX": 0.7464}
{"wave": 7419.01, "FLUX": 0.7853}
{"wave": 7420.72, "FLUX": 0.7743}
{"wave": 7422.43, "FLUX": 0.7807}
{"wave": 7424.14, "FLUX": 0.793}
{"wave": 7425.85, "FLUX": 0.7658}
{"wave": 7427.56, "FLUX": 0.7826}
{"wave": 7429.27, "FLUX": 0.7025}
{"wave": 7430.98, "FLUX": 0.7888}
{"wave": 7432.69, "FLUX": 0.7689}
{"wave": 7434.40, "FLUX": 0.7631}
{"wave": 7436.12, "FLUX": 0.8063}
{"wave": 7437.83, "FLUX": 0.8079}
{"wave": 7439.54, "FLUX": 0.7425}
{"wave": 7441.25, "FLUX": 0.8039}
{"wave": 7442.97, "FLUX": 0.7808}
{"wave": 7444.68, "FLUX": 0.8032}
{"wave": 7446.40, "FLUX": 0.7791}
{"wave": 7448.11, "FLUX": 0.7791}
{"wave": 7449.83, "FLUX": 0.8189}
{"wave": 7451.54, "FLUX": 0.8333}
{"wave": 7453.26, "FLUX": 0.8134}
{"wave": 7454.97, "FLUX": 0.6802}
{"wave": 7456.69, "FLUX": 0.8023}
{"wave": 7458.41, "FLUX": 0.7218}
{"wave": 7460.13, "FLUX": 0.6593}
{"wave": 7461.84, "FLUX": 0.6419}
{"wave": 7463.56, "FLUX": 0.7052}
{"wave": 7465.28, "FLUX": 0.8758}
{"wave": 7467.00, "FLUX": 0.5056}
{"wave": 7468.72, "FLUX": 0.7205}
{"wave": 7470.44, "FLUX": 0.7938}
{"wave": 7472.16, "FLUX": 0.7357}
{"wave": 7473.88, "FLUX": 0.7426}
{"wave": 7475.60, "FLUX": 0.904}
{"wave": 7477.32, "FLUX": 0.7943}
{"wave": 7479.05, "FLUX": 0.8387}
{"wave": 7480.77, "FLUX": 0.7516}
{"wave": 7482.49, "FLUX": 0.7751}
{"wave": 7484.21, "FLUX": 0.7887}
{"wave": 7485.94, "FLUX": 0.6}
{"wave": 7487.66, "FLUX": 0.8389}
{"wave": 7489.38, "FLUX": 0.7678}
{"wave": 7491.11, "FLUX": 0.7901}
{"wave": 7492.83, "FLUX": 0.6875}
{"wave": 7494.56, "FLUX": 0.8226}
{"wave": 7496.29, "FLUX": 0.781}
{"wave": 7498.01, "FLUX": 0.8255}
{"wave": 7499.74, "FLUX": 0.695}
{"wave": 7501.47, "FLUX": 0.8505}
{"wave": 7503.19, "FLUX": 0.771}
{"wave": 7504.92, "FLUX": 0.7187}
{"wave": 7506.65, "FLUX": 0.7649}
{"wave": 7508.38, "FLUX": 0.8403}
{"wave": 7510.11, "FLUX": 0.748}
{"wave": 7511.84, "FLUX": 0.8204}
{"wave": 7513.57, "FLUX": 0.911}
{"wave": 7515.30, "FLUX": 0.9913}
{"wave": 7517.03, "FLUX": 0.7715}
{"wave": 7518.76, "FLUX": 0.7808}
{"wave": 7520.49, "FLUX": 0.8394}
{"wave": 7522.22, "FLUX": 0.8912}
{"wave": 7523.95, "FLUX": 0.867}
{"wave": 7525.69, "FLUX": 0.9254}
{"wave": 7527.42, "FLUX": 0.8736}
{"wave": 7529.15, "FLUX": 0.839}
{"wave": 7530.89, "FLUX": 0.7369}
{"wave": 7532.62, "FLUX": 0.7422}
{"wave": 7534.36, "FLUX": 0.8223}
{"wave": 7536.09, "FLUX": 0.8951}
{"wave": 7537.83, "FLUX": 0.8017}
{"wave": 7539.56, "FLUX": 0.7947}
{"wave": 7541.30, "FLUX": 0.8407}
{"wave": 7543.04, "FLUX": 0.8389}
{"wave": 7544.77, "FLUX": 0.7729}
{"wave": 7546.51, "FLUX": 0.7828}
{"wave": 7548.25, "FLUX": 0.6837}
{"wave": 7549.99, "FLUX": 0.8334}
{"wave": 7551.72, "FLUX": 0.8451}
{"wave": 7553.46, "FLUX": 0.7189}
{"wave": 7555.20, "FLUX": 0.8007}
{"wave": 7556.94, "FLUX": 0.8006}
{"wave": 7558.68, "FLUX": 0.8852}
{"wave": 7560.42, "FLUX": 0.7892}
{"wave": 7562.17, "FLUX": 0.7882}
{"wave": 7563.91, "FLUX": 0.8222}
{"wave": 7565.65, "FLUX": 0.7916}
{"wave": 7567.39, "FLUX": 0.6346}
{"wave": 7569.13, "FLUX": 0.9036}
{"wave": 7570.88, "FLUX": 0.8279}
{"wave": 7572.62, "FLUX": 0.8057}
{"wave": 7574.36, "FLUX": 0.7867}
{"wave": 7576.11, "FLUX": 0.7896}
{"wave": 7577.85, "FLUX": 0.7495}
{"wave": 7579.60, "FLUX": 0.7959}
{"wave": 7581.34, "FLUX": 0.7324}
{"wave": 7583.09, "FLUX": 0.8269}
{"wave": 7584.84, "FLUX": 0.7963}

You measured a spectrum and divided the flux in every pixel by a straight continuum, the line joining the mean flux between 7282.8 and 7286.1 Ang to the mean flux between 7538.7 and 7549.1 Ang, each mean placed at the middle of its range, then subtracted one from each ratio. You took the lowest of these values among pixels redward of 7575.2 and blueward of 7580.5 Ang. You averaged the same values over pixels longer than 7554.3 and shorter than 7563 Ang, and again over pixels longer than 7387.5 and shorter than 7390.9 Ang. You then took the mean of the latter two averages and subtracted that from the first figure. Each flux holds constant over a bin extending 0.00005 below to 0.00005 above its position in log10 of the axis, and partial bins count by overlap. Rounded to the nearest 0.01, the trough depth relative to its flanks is -0.07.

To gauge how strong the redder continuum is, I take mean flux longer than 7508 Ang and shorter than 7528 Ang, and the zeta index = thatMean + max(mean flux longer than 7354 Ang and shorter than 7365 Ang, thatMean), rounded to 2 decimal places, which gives 1.71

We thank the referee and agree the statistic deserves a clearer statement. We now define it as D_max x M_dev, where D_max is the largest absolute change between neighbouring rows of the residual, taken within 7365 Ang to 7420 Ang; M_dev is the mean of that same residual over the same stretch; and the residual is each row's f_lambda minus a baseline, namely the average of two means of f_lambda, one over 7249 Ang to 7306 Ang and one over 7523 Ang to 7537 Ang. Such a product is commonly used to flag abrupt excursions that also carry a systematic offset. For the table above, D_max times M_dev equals -0.0011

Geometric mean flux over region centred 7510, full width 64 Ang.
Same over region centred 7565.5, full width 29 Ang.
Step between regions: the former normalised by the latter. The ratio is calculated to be 1.01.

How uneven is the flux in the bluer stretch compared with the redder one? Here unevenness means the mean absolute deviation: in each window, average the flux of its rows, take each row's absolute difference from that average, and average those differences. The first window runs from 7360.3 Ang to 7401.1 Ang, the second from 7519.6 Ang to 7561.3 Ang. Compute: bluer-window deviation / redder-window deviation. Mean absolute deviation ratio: 0.99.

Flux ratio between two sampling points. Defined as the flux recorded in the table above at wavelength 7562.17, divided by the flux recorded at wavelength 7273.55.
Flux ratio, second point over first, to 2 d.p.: 1.17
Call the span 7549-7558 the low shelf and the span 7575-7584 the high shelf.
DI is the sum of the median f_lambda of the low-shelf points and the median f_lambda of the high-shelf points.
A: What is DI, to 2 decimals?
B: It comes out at 1.59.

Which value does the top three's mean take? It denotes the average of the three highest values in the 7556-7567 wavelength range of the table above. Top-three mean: 0.84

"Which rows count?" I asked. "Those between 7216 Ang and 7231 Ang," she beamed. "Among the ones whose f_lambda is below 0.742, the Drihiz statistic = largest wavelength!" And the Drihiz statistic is 7230.13 Ang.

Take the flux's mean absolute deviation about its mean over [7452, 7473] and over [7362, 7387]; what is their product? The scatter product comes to 0.0037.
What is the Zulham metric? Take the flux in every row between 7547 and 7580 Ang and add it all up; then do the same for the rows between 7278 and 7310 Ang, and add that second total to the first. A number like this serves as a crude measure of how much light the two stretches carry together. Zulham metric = 29.0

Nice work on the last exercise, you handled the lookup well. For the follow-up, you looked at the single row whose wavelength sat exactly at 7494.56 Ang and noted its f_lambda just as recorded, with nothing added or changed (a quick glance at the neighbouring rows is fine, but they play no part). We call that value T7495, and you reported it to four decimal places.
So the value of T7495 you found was 0.8226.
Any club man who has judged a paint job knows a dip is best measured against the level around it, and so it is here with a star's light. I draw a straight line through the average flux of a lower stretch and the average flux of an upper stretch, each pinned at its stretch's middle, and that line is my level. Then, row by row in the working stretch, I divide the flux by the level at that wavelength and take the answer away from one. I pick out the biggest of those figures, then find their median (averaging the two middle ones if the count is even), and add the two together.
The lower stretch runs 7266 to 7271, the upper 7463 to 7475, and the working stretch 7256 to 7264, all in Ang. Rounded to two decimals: 0.09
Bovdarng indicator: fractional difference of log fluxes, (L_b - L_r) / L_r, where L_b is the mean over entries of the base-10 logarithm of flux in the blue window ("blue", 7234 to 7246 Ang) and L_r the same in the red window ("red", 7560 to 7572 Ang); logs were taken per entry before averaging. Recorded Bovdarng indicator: 0.1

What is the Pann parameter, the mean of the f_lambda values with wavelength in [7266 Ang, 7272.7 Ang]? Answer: 0.707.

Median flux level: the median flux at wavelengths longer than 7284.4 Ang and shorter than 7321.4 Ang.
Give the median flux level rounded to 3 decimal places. 0.750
